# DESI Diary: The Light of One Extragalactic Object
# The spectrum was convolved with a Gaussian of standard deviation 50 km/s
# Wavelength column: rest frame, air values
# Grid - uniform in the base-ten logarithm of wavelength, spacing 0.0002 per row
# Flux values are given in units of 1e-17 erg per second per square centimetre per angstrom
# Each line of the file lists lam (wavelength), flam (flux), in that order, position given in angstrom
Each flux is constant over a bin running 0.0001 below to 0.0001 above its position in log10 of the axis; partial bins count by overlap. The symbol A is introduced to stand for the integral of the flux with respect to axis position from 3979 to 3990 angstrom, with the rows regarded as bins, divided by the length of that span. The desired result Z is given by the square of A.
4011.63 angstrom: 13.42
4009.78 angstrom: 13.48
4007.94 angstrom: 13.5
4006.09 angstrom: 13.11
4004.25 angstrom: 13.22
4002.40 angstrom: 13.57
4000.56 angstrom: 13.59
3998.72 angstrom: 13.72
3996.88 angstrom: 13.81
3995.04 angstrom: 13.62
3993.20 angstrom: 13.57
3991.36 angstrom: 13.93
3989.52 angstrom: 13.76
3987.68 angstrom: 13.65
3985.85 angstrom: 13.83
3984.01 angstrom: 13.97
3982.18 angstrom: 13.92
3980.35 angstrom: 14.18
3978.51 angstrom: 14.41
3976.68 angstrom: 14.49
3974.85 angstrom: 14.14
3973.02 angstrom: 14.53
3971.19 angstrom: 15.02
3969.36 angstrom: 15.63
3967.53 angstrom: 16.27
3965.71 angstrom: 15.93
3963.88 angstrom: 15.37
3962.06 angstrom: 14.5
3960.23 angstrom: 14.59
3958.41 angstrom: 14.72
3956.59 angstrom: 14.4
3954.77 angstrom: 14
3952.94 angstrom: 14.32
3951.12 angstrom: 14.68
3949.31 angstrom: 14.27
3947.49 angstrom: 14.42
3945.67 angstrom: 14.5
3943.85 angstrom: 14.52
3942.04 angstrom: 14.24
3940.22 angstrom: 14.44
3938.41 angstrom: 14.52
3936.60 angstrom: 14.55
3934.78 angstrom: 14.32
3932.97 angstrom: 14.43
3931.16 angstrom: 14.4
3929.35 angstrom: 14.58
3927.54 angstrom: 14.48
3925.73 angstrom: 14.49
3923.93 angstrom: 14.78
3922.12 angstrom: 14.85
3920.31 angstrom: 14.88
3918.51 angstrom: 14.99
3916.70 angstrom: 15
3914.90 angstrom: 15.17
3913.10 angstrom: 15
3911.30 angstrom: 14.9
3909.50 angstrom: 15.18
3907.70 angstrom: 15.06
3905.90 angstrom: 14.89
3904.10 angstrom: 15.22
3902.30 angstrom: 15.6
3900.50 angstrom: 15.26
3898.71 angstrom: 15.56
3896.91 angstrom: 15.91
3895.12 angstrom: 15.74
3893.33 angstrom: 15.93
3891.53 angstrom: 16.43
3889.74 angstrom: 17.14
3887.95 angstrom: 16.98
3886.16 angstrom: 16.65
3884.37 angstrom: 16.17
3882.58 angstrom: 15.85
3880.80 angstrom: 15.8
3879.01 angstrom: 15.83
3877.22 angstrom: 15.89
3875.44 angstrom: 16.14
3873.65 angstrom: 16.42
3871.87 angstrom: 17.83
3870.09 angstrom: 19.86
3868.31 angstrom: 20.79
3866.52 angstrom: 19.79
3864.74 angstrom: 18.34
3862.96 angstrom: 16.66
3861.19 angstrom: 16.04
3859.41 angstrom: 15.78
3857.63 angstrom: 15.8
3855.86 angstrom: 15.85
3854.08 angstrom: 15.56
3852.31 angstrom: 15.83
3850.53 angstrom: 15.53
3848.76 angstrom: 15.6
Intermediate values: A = 13.9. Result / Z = 193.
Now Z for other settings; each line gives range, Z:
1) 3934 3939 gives 209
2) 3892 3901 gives 248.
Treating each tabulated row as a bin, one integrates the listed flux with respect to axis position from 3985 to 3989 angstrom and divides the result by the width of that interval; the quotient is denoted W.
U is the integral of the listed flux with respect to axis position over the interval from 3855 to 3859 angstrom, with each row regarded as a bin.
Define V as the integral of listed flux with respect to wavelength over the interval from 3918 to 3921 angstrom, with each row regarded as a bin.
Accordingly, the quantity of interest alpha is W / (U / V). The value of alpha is 10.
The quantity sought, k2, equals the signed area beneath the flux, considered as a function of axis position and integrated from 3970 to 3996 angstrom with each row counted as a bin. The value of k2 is 366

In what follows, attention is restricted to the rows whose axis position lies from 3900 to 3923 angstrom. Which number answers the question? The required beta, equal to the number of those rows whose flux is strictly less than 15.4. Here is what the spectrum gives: 12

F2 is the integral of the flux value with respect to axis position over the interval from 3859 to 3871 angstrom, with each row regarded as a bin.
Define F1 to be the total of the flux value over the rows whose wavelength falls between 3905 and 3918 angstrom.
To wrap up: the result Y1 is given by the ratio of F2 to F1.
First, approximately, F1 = 105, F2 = 219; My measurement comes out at 2.09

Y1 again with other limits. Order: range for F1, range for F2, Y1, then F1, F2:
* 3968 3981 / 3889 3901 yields 1.88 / 102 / 192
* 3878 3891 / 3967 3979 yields 1.56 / 114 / 179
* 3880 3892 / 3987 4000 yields 1.55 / 115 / 178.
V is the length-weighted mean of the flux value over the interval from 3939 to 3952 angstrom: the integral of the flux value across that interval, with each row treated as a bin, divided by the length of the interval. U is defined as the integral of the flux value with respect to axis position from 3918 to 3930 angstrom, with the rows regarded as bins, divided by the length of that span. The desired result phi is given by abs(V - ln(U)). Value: 11.76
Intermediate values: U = 14.7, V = 14.4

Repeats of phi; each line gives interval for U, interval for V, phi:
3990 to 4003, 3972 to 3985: 11.62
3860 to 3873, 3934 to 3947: 11.52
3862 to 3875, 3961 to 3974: 12.39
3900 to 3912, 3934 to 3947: 11.72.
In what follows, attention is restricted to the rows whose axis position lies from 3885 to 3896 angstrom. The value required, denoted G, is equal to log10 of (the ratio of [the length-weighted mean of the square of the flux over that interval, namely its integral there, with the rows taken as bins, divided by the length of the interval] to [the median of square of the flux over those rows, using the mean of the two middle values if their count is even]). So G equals -0.0033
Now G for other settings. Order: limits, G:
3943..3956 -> -0.0021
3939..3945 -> -0.0016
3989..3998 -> -0.0016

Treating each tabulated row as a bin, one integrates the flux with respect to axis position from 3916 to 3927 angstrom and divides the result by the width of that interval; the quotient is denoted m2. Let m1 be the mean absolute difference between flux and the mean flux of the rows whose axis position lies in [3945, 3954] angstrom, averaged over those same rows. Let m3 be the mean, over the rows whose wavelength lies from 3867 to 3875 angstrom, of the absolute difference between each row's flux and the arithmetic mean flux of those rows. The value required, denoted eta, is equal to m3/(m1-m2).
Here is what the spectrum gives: -0.109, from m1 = 0.12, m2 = 14.8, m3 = 1.60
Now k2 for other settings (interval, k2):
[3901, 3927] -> 390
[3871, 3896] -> 409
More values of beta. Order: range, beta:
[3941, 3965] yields 13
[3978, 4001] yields 13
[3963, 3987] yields 10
